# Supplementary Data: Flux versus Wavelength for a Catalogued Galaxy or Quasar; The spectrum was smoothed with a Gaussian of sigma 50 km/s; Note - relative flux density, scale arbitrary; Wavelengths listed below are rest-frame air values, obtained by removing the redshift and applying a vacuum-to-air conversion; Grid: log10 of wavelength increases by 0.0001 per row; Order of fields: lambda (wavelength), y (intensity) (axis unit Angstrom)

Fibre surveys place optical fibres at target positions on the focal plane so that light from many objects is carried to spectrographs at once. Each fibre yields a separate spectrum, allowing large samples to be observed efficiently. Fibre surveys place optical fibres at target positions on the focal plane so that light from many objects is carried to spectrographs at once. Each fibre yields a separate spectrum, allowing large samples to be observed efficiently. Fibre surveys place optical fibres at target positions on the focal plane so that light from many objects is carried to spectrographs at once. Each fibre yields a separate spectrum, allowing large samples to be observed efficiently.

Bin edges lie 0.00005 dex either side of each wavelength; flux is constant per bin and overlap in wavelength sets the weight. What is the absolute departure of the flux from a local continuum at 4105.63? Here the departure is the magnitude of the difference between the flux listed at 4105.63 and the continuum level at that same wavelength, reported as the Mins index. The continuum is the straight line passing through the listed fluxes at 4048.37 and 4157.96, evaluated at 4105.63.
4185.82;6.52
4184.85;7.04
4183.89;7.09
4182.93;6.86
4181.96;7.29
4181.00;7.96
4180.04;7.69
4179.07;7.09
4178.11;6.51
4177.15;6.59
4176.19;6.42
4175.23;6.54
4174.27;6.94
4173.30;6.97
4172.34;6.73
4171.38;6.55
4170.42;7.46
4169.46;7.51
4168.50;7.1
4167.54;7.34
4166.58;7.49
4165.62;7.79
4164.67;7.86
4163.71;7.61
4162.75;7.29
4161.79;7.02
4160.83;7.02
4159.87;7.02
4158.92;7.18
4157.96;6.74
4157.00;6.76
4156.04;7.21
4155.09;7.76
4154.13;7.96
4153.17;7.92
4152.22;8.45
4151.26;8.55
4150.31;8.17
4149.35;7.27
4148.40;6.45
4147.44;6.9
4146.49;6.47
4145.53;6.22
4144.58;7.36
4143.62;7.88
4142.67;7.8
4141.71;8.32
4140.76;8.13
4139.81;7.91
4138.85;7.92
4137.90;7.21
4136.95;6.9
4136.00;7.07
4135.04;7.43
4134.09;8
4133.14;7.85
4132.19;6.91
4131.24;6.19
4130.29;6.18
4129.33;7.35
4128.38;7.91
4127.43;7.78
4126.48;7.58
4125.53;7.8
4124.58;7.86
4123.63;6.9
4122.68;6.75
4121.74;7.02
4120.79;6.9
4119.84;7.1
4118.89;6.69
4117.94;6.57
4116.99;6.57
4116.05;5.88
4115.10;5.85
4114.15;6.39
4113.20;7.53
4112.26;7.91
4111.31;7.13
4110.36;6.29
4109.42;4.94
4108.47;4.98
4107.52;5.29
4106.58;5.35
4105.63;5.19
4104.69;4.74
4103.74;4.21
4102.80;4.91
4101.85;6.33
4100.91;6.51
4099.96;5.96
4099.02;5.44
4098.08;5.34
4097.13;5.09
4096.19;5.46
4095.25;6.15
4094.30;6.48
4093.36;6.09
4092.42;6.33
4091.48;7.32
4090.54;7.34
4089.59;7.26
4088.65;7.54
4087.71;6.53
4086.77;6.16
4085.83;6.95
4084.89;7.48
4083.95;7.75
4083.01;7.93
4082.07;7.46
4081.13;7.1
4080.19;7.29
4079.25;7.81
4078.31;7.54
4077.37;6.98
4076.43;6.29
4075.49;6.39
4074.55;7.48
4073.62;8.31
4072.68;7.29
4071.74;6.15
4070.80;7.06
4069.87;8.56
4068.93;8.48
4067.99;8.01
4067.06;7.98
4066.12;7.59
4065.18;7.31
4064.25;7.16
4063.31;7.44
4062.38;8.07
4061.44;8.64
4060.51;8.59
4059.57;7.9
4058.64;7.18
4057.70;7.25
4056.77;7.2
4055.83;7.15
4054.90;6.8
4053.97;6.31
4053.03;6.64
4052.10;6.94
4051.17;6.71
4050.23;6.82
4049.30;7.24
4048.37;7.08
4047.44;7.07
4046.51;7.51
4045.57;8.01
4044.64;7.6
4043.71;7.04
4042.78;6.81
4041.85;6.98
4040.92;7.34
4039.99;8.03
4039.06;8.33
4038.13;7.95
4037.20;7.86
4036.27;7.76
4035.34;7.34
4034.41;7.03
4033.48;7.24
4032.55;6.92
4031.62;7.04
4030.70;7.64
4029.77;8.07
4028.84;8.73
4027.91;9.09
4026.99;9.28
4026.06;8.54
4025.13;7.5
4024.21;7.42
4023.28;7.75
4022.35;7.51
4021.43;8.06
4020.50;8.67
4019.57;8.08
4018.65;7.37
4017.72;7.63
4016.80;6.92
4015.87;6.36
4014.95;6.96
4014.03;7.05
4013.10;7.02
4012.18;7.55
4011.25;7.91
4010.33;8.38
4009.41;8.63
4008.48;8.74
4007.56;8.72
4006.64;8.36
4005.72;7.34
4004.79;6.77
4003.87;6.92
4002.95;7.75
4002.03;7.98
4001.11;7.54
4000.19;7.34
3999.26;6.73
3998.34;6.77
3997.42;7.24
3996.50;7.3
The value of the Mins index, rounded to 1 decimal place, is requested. 1.7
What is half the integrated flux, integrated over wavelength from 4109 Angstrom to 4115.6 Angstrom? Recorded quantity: 22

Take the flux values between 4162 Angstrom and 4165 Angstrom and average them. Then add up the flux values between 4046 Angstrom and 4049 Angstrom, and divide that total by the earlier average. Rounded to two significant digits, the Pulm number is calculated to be 2.9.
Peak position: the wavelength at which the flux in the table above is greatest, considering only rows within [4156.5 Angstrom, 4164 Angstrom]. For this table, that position 4163.71 Angstrom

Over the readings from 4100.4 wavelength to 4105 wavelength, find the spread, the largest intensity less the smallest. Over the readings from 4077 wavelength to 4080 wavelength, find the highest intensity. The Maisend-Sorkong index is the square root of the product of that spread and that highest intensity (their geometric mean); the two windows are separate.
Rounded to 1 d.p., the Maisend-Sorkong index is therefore 4.2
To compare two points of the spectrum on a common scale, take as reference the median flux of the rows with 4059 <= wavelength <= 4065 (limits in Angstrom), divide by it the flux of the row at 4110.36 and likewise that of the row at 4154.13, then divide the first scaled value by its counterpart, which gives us 0.79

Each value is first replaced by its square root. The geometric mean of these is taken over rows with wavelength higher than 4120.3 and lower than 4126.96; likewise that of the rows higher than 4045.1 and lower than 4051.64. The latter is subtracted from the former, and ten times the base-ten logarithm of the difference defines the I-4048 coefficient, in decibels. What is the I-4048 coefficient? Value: -20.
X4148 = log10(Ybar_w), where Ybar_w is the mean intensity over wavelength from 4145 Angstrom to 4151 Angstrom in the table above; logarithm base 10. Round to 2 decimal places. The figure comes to 0.84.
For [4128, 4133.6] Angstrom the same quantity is 0.85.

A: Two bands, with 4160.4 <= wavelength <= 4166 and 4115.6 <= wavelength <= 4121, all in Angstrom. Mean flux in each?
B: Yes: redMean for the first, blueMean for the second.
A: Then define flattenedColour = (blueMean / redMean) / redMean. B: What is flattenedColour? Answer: 0.120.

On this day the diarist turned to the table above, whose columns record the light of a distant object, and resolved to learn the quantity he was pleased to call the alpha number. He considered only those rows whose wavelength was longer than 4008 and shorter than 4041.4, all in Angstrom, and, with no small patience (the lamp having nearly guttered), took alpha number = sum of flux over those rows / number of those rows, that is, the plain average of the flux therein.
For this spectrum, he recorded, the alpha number 7.77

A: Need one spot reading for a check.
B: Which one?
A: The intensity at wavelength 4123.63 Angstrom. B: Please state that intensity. 6.9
